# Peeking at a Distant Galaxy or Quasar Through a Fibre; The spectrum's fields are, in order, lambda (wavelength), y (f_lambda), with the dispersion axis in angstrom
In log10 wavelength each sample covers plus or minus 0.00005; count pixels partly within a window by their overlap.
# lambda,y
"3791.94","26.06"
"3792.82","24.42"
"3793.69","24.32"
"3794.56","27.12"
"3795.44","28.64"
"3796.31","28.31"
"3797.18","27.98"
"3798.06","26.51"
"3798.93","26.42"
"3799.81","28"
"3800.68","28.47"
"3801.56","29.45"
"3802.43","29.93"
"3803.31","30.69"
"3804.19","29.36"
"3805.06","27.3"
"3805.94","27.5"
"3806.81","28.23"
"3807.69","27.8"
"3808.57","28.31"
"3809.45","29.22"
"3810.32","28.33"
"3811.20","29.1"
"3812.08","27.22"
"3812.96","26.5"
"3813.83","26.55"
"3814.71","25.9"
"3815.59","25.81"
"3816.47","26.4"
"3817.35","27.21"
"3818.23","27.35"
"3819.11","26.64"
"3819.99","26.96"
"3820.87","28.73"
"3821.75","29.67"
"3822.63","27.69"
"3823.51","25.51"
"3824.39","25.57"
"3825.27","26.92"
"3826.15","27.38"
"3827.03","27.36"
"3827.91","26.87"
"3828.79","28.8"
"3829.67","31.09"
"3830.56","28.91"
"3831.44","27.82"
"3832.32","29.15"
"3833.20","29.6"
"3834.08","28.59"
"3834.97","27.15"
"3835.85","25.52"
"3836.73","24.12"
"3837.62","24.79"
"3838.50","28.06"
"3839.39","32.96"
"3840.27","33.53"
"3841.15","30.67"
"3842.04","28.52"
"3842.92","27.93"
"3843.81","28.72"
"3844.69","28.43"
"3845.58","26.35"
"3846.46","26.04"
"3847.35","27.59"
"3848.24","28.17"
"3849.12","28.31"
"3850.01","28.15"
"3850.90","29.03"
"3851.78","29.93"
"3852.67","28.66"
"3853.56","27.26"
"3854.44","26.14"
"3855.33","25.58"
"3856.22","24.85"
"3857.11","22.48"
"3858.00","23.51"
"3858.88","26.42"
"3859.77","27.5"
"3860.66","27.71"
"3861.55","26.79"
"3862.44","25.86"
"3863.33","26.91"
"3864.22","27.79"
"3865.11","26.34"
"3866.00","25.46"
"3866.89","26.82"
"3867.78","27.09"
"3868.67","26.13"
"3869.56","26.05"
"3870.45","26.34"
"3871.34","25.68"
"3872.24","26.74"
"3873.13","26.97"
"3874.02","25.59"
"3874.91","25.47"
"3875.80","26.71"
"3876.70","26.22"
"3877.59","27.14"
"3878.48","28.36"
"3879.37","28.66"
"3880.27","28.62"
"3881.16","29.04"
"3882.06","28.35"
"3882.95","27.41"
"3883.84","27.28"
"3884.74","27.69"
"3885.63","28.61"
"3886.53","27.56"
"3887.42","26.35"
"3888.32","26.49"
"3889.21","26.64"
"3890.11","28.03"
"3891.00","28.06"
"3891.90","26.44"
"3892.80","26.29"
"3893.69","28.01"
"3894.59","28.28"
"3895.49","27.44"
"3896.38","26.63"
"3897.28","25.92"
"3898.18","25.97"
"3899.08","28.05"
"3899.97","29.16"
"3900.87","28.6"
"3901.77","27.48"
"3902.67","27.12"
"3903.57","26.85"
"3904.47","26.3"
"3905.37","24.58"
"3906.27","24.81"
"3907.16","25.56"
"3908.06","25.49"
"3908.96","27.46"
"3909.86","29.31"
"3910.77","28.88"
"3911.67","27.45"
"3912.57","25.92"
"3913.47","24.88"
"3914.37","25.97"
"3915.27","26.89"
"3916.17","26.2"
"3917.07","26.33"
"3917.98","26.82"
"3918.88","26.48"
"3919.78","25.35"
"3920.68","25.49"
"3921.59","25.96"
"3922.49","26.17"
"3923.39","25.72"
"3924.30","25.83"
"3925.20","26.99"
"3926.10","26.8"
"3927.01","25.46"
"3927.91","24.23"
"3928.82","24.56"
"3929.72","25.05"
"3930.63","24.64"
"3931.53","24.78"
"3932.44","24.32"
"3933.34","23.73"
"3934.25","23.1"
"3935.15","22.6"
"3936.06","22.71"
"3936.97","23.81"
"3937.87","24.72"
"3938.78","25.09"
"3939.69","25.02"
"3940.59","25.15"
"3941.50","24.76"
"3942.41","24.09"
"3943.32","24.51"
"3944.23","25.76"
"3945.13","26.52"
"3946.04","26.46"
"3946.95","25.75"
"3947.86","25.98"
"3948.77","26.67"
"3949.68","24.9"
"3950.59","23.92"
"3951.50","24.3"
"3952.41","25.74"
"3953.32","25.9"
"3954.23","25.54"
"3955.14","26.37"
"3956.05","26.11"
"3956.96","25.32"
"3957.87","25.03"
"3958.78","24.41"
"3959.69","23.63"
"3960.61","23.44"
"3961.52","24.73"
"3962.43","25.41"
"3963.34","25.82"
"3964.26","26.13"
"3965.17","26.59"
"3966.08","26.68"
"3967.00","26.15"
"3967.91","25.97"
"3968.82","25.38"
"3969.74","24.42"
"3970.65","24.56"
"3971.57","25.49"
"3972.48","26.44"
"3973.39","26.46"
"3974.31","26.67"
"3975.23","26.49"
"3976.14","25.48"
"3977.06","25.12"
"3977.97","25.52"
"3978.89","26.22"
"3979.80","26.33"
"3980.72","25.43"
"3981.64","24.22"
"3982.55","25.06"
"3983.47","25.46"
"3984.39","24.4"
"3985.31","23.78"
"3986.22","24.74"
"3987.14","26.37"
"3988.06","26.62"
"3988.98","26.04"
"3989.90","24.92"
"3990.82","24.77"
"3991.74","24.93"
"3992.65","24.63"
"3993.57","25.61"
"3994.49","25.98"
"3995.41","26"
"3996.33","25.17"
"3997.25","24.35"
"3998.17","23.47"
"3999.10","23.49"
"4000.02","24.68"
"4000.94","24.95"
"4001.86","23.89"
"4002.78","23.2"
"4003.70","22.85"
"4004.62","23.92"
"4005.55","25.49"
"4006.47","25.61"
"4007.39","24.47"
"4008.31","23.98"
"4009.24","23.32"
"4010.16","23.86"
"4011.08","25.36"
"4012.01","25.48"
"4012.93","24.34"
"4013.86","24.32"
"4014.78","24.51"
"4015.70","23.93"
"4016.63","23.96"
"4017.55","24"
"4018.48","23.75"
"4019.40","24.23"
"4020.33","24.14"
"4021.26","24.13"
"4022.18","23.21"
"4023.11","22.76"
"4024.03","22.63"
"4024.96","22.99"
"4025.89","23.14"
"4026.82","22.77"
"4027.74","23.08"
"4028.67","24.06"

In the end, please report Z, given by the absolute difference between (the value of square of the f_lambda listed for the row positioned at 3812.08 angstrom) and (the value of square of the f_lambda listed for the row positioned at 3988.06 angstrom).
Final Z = 32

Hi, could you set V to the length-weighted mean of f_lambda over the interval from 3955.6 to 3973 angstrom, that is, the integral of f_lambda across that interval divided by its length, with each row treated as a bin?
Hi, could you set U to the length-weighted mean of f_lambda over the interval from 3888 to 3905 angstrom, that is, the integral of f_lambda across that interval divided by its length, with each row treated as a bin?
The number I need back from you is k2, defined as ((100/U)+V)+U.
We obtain 56.3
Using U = 27.2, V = 25.4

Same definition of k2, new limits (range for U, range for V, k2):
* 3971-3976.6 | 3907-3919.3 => 56.7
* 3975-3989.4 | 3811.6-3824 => 56.4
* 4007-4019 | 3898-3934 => 54.6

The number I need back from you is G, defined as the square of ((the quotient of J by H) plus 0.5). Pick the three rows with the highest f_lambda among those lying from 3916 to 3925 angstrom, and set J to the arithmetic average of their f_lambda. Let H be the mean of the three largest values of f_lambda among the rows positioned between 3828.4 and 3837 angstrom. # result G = 1.9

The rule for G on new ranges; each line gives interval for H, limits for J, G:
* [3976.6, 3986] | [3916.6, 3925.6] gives 2.3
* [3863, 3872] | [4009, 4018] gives 2.0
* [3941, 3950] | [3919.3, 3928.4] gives 2.3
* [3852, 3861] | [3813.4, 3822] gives 2.3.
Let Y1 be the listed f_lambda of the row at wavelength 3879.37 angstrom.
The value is 28.66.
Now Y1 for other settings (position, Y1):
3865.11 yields 26.34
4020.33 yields 24.14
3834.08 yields 28.59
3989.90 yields 24.92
